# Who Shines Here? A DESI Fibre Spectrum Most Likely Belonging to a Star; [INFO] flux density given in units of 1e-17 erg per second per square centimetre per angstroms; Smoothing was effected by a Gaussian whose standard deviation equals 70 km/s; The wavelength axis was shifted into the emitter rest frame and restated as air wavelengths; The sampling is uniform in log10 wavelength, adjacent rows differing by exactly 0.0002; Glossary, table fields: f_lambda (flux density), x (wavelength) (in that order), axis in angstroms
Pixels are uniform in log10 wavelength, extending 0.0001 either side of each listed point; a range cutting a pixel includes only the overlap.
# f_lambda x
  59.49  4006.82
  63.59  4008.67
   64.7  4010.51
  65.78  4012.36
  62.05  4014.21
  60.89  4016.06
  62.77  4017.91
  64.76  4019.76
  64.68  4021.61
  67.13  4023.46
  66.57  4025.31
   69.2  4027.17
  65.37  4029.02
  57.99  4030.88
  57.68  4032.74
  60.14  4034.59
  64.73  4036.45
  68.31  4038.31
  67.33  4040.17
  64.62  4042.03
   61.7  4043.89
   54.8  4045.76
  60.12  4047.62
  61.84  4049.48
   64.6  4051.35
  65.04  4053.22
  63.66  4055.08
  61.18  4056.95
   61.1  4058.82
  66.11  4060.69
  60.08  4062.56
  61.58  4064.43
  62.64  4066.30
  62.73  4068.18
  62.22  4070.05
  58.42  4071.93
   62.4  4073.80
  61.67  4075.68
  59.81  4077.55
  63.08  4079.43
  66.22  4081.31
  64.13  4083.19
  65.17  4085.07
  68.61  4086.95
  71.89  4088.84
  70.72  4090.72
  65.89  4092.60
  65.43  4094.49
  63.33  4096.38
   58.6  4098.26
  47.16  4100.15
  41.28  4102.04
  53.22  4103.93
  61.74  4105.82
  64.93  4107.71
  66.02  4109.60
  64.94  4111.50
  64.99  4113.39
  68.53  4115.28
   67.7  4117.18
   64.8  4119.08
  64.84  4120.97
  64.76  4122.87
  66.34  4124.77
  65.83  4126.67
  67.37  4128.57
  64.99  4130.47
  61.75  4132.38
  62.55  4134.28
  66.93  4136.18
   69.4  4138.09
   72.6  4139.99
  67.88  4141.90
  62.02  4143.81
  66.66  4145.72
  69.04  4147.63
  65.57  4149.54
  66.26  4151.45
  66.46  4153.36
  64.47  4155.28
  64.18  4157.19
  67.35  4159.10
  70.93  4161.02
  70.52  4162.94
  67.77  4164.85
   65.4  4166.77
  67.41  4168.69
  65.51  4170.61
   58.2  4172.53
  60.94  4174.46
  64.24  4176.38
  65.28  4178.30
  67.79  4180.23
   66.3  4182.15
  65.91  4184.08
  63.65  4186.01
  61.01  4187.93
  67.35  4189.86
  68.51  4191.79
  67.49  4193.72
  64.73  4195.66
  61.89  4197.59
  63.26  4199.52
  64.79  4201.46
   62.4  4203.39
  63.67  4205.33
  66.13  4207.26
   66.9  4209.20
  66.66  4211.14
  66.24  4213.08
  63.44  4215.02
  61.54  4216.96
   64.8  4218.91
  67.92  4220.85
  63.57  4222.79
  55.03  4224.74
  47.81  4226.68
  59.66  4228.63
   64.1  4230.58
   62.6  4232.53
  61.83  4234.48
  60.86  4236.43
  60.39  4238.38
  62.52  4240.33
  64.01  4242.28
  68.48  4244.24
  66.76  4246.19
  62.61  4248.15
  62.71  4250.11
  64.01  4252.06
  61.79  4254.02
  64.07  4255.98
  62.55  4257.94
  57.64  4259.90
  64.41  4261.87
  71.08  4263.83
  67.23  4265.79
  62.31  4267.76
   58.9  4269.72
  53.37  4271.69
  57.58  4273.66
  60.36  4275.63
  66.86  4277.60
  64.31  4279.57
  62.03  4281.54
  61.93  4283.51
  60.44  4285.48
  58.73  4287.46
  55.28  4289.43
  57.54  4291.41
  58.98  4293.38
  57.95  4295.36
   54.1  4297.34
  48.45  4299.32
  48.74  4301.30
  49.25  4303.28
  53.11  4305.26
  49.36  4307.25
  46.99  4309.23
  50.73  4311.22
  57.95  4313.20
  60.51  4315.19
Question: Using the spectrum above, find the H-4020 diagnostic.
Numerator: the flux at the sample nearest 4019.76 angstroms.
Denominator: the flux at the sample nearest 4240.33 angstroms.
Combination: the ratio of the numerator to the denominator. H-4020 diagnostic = 1.04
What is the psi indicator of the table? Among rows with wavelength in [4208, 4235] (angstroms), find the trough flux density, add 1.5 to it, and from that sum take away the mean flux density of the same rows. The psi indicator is -13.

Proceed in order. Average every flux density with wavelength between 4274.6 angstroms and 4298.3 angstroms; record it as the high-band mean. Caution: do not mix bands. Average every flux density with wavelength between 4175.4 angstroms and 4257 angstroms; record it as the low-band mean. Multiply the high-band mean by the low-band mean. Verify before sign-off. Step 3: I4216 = 3813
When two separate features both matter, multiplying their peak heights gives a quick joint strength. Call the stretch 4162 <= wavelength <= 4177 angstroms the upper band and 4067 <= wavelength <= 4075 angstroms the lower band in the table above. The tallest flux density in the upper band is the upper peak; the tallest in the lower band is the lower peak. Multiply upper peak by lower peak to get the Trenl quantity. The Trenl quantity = 4424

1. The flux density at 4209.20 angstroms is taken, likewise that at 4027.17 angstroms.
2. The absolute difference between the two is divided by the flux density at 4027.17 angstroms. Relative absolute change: 0.033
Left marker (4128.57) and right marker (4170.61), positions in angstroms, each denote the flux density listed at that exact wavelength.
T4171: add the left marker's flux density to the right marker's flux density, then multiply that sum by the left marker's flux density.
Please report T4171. 8952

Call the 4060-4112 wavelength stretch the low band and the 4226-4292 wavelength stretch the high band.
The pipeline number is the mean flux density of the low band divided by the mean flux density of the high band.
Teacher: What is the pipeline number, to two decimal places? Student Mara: 1.01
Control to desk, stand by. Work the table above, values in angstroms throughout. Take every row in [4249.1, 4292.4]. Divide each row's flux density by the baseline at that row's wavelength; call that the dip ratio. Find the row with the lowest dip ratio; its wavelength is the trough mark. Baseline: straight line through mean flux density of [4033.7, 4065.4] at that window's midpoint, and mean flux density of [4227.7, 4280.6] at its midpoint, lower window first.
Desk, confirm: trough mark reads 4271.69 angstroms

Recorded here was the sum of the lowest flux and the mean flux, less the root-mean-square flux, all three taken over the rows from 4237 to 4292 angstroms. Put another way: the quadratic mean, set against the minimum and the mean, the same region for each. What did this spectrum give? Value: 53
